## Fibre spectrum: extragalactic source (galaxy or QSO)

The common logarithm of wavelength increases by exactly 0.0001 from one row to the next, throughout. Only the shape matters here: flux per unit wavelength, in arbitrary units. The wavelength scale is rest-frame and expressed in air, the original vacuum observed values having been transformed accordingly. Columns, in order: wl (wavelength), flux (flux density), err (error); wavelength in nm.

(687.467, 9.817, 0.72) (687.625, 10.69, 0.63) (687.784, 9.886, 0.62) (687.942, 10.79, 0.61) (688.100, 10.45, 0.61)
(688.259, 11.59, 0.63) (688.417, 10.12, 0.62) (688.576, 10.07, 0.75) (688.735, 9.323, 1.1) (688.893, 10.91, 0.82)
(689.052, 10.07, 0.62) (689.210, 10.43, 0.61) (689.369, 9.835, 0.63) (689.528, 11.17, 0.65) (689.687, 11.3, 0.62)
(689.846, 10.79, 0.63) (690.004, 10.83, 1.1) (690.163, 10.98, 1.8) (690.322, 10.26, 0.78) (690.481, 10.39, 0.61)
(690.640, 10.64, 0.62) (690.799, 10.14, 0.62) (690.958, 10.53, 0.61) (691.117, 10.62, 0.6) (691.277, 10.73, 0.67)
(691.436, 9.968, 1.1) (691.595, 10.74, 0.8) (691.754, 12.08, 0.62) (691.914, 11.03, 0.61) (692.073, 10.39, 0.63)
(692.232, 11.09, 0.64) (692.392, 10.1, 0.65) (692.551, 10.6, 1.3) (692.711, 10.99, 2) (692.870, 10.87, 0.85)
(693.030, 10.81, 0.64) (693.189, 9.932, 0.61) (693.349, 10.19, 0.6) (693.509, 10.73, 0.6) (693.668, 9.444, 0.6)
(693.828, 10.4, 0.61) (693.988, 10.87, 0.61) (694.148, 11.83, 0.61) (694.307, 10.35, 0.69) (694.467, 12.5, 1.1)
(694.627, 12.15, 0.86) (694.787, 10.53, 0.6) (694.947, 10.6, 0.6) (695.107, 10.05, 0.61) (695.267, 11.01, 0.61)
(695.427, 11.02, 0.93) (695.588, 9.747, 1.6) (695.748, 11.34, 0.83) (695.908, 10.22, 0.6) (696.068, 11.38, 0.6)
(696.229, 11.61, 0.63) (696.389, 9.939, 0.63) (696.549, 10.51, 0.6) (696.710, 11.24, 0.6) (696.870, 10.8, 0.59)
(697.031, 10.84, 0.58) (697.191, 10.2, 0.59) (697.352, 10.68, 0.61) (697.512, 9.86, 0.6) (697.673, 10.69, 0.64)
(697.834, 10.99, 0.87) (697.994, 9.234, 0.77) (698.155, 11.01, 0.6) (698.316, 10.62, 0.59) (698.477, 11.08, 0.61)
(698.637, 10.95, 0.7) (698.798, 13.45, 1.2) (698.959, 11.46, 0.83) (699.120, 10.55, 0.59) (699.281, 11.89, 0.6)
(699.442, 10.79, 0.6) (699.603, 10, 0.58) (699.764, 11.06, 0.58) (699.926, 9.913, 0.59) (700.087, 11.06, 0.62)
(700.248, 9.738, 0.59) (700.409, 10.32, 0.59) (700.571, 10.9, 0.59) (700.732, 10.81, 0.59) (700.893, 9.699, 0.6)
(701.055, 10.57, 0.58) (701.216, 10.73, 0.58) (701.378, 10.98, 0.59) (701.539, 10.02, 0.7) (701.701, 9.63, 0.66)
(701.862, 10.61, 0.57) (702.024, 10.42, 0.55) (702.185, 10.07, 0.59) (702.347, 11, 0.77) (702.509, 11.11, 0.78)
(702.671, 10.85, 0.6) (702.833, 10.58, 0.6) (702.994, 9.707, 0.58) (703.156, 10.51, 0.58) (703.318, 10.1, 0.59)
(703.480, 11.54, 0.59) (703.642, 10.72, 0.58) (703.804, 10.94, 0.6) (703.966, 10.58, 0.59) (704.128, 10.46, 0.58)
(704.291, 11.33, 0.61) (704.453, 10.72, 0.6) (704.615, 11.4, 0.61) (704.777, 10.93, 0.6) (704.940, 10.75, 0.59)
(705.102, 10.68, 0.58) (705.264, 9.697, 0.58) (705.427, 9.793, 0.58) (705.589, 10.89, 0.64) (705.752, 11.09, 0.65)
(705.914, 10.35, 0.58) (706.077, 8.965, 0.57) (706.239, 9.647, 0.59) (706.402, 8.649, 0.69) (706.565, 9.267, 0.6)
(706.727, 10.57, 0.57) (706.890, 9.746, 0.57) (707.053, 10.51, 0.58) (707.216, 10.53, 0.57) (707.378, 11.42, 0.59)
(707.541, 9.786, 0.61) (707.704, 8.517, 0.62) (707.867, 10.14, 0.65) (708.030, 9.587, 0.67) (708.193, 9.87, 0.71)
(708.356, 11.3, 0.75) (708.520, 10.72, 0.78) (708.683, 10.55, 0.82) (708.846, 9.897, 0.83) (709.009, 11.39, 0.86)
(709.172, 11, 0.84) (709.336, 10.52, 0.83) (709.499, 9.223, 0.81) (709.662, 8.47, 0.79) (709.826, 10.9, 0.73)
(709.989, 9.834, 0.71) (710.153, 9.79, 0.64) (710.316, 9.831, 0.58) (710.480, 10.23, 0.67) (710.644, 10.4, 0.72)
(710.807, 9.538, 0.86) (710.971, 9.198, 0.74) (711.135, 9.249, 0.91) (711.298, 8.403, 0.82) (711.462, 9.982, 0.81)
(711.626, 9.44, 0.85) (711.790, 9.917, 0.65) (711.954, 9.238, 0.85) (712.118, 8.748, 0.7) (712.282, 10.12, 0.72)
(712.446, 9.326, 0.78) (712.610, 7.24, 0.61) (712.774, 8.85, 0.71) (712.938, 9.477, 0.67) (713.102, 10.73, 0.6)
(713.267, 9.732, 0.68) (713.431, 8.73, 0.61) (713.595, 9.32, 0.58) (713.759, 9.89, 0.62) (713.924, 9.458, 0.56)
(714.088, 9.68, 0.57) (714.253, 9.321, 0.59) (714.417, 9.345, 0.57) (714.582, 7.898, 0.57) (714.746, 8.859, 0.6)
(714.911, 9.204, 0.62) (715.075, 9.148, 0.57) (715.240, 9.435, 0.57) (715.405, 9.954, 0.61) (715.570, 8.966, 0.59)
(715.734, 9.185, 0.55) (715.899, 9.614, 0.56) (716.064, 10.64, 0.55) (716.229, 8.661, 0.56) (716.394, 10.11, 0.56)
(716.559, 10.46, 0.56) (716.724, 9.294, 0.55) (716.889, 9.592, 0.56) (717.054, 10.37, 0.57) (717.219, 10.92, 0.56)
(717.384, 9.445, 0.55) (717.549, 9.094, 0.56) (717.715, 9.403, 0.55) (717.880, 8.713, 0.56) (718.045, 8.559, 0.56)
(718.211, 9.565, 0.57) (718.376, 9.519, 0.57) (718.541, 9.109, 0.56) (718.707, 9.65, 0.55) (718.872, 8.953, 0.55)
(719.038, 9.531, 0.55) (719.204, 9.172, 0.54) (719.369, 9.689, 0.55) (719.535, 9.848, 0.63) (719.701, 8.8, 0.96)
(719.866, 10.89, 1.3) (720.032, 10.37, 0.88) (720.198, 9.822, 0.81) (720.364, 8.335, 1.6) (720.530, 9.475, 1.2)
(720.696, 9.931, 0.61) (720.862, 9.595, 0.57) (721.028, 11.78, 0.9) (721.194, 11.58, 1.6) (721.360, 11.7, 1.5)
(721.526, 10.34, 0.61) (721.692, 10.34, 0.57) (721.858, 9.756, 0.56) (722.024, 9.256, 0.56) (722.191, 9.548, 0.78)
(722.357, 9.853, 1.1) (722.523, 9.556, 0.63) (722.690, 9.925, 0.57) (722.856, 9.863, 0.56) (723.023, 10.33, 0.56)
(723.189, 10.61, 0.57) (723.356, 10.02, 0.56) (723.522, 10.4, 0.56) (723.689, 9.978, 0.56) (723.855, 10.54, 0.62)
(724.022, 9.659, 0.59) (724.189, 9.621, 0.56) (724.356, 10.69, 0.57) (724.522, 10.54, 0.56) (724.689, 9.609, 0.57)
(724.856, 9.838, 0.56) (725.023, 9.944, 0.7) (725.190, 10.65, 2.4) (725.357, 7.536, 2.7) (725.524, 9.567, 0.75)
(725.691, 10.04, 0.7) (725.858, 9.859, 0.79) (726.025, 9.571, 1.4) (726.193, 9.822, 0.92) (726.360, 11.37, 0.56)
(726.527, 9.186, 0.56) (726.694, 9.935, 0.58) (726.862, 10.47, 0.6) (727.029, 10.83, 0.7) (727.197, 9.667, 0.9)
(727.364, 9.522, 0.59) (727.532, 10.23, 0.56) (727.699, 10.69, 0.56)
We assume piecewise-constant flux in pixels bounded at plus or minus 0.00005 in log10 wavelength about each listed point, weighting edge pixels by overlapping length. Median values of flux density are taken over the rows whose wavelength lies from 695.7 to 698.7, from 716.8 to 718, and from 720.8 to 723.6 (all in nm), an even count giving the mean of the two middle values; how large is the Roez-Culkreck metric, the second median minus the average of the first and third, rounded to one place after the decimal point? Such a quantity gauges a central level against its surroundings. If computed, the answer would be -1.0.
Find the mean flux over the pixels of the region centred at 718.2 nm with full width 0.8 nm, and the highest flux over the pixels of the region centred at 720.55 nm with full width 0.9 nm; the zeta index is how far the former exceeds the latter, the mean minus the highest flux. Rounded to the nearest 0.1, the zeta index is -0.8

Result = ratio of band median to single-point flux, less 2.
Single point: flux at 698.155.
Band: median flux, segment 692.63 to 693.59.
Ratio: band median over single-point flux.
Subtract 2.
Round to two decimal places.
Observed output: -1.02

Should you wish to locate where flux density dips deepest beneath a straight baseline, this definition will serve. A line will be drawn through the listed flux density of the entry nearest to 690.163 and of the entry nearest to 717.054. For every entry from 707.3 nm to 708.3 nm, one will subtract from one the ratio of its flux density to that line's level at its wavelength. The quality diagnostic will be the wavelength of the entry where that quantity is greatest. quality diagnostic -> 707.704 nm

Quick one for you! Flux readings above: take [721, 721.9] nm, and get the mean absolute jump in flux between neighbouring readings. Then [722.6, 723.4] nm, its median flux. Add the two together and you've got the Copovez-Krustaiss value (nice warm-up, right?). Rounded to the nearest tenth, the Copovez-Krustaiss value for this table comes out 10.5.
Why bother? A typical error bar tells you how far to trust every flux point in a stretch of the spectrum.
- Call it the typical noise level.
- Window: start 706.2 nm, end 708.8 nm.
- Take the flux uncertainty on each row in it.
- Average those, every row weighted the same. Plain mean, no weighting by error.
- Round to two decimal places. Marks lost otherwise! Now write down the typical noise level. 0.65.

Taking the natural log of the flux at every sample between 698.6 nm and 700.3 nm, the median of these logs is 2.39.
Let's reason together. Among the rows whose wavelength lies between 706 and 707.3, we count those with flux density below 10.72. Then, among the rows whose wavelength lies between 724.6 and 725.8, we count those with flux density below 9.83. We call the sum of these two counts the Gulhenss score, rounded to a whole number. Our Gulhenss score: 11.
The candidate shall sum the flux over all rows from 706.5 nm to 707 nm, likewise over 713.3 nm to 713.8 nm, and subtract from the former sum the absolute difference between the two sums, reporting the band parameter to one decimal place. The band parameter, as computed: 27.9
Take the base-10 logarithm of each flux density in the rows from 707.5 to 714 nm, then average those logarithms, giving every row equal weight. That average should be 0.986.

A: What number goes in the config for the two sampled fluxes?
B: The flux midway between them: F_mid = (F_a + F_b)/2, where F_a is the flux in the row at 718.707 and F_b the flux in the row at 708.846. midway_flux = 9.8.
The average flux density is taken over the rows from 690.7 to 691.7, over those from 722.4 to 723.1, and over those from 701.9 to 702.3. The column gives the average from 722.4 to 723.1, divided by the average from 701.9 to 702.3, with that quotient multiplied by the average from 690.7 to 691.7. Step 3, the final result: 10.1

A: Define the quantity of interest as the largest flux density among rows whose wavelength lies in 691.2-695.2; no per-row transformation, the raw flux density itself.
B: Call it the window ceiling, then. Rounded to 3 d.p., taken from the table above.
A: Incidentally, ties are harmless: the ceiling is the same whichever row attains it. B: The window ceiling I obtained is 12.500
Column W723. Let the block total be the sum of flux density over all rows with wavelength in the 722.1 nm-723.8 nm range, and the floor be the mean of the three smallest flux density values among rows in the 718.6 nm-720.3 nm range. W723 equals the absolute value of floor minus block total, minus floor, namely 82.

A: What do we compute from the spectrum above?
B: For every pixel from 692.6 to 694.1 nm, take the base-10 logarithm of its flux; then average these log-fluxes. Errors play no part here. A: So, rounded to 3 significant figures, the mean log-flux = 1.02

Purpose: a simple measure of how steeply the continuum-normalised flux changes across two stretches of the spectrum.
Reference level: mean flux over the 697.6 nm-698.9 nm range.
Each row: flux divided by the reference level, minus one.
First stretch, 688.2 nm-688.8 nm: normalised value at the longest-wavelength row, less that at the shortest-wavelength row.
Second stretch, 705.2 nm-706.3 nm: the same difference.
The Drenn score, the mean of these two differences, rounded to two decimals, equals -0.11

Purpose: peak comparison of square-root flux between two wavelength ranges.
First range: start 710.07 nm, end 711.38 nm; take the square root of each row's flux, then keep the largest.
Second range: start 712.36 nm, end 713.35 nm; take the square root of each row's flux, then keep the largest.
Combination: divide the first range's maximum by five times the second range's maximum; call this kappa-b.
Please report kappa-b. 0.197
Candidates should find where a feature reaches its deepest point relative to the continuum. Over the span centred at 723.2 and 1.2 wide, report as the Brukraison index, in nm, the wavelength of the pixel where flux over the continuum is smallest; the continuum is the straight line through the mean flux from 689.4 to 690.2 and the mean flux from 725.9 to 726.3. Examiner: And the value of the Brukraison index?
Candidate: 722.856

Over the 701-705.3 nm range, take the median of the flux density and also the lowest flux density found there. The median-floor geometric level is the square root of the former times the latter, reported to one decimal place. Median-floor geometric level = 10.1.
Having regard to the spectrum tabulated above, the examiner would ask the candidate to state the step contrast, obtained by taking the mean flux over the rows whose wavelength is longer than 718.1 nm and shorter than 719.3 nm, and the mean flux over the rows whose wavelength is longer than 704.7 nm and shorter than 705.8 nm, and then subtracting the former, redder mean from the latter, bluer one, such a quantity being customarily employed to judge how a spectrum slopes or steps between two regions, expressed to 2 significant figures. 1.2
